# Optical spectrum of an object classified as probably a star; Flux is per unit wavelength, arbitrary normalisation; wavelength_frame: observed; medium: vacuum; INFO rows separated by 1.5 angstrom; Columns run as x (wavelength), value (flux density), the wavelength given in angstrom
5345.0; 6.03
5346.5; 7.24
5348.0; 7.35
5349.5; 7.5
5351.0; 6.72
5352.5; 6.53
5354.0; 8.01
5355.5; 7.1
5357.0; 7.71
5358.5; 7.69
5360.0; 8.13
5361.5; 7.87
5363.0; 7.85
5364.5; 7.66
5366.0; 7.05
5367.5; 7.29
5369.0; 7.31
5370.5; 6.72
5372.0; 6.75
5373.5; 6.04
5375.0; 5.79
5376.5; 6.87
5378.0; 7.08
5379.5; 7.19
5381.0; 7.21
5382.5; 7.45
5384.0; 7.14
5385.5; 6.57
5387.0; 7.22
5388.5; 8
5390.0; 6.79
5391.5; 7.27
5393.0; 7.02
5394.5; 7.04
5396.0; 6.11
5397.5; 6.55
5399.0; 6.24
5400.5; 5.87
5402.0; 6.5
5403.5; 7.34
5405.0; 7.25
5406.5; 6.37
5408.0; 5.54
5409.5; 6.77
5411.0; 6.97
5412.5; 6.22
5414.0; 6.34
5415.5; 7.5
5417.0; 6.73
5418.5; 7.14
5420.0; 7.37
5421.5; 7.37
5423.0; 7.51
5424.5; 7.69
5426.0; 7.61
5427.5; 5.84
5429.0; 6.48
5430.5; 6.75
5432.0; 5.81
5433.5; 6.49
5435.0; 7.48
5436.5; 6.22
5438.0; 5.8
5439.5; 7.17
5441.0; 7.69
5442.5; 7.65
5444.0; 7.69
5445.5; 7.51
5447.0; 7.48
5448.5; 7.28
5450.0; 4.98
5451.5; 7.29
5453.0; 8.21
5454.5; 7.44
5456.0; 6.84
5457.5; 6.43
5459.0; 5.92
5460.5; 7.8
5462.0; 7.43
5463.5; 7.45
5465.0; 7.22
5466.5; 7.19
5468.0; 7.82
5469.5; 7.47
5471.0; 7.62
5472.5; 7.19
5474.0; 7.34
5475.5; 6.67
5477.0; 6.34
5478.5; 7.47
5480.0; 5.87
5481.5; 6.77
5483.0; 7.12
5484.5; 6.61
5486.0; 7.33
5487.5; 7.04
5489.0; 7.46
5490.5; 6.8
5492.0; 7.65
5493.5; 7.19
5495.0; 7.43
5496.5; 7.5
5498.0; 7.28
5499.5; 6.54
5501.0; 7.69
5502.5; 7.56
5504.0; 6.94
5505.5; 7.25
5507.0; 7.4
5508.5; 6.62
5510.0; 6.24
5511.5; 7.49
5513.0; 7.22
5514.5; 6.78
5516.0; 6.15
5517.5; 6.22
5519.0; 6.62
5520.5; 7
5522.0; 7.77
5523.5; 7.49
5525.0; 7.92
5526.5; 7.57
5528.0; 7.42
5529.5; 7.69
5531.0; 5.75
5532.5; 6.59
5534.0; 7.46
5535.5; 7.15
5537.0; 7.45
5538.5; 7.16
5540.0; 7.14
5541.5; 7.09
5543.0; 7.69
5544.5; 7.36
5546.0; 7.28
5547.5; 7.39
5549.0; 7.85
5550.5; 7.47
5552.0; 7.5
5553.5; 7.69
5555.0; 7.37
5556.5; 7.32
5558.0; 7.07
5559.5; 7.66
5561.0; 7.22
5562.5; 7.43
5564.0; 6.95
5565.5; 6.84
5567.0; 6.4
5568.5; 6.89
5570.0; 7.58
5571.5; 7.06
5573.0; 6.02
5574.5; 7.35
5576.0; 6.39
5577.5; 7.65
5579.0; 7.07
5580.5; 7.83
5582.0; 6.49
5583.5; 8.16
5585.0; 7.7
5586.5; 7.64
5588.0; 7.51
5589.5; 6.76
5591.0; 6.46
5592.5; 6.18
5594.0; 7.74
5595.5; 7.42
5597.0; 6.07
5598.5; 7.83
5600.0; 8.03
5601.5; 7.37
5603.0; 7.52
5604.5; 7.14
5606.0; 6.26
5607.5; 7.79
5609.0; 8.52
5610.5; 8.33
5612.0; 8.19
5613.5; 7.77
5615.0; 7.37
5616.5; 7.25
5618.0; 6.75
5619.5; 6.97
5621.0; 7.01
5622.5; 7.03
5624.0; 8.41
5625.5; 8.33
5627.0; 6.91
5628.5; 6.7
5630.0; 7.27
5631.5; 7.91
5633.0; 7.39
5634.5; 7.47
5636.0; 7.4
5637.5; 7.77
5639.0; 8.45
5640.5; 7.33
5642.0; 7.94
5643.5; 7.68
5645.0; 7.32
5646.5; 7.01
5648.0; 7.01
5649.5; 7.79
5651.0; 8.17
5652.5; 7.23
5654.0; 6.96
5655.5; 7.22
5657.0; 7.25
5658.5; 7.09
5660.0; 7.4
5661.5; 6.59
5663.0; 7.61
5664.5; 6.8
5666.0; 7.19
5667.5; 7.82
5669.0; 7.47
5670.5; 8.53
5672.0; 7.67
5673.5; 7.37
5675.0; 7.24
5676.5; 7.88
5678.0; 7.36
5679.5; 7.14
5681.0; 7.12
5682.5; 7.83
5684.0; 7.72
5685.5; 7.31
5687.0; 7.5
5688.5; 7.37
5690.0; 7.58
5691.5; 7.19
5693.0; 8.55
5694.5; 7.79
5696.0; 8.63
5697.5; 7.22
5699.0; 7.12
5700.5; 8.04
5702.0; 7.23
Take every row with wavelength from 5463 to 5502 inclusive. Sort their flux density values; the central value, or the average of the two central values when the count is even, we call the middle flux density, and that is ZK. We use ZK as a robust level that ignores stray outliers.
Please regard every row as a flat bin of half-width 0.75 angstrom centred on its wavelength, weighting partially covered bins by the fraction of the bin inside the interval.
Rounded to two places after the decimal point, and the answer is 7.25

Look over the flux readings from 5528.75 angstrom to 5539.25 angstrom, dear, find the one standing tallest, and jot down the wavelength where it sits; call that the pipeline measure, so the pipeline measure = 5529.5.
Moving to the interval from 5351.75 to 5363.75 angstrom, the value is 5360.0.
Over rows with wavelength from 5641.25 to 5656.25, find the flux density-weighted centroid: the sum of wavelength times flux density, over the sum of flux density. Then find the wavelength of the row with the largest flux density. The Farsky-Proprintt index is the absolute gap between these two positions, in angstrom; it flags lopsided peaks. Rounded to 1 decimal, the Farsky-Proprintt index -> 2.3 angstrom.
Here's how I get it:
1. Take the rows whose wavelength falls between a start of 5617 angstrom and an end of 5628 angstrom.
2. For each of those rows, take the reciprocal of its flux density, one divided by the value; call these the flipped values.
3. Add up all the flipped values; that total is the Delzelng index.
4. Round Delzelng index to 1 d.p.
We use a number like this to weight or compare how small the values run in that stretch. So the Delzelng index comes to 1.0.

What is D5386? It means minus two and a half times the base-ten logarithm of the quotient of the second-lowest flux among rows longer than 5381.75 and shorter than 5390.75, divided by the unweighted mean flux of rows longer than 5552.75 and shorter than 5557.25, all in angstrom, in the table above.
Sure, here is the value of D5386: 0.10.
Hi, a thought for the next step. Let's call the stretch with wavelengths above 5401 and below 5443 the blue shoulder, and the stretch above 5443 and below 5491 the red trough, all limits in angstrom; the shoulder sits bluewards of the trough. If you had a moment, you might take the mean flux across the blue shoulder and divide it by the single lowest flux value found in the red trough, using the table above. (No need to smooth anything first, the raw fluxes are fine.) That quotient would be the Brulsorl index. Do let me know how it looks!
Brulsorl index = 1.37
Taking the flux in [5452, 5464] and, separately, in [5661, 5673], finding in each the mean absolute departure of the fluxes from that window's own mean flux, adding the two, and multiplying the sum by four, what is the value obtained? 4.18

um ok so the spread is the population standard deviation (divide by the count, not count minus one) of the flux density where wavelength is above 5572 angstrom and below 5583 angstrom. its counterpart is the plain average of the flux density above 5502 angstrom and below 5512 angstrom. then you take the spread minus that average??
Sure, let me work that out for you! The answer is -6.4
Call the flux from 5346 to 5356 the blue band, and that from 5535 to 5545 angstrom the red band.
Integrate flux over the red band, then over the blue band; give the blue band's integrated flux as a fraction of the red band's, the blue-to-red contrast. 0.99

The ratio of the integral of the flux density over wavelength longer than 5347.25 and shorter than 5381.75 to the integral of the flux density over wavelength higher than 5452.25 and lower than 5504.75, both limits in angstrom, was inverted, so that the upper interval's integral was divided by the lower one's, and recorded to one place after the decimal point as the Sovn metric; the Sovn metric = 1.5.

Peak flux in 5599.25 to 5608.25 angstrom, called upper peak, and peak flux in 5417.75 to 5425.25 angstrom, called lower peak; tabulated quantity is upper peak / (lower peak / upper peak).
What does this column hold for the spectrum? 8.4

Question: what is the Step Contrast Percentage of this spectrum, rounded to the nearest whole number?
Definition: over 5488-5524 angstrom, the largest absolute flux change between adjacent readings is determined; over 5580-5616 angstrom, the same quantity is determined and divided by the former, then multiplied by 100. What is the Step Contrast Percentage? 141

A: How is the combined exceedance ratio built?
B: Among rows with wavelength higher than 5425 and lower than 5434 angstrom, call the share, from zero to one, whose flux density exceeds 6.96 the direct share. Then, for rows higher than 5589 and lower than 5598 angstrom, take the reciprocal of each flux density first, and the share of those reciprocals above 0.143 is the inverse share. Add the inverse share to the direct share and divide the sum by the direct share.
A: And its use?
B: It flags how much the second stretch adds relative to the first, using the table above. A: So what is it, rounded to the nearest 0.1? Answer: 5.0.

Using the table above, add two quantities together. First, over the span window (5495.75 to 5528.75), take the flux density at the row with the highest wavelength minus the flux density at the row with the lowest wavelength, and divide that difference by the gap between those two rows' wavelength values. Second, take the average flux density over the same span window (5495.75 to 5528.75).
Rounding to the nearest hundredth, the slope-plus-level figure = 7.12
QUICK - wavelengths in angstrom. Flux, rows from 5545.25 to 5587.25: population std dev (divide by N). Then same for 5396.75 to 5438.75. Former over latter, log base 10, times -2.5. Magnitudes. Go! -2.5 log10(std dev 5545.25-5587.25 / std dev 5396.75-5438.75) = 0.27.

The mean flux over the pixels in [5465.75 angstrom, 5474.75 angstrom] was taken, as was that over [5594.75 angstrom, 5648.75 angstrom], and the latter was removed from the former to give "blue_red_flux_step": 0.0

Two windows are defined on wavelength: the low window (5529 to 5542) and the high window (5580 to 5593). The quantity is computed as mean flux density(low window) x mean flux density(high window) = 50.7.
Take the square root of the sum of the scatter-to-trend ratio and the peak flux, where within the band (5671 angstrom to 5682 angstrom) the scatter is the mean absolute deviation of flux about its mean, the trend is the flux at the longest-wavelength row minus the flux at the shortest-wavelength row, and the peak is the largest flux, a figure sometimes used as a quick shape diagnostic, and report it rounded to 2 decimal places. 2.74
